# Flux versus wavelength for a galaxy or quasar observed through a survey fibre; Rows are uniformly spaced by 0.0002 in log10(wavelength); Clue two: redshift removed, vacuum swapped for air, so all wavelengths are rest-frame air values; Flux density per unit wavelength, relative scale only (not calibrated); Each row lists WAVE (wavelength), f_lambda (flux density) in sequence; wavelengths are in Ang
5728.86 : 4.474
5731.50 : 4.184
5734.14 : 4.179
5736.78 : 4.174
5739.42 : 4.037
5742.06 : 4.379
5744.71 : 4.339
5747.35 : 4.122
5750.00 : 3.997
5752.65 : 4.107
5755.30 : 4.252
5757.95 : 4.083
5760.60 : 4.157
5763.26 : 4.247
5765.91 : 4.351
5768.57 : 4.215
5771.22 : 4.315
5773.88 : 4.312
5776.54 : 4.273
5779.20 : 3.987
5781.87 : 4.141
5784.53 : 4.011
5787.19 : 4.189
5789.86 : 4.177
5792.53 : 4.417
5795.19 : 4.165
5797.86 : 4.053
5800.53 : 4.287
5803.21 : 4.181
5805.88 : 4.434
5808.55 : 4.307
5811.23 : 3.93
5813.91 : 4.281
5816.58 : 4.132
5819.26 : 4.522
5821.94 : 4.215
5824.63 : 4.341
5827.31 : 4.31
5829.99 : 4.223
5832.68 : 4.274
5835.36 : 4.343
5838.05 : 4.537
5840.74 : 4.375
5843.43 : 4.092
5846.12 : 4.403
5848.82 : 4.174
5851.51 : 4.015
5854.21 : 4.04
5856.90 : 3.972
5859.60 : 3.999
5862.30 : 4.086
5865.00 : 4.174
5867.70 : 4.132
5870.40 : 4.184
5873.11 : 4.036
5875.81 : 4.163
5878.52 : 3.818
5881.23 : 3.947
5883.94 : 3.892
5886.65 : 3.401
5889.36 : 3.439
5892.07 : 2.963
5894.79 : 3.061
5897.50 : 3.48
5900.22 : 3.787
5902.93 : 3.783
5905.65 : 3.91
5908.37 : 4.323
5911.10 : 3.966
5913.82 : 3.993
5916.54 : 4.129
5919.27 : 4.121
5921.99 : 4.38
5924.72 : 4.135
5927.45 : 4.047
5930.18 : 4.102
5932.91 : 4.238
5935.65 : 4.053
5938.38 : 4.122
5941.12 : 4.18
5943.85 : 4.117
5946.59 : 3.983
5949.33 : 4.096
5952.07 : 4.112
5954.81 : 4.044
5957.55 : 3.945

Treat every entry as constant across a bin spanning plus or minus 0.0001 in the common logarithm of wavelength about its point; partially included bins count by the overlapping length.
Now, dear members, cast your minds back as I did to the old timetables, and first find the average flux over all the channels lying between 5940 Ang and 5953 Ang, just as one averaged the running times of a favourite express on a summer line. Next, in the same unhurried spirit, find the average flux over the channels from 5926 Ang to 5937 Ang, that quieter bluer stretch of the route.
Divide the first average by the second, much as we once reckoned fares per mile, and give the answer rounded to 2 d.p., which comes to 1.00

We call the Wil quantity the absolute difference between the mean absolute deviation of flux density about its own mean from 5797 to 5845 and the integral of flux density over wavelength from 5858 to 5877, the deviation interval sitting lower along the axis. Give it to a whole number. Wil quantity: 78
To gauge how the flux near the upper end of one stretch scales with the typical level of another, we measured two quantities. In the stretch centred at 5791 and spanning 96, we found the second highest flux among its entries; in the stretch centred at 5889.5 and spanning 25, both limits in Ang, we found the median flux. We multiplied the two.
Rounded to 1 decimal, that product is 15.7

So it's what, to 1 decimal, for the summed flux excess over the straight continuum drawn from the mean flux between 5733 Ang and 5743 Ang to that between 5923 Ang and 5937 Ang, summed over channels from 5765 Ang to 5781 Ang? 0.4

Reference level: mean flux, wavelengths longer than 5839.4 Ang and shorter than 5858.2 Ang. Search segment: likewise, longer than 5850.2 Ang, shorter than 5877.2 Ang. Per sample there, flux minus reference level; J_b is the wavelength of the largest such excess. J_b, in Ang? 5870.40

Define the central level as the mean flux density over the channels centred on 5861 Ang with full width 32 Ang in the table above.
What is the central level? 4.11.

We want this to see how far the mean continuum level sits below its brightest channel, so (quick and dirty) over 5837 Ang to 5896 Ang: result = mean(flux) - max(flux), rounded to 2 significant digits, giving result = -0.59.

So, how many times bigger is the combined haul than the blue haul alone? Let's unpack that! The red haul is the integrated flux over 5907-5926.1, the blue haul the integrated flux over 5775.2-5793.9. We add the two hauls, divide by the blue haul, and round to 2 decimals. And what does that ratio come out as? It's 2.02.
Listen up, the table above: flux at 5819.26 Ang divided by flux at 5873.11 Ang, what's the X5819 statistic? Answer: 1.12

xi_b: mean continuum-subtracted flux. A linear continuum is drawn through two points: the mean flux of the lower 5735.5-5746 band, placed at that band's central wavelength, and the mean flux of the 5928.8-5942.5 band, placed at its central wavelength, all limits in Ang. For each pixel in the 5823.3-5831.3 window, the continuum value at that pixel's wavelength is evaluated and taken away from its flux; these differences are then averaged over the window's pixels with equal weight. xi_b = 0.10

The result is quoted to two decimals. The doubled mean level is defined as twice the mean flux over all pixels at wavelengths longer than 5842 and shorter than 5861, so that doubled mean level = 8.20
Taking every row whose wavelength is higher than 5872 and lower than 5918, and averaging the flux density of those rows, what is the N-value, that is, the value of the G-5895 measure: 3.77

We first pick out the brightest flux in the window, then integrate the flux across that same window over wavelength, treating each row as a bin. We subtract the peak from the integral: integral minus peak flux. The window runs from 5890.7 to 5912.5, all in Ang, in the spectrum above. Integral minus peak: 75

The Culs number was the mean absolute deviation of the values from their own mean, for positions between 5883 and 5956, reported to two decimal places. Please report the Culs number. 0.26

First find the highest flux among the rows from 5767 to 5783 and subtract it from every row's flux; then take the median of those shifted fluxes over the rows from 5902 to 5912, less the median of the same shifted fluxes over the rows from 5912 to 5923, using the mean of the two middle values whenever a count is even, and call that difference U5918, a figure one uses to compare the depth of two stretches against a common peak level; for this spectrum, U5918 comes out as -0.2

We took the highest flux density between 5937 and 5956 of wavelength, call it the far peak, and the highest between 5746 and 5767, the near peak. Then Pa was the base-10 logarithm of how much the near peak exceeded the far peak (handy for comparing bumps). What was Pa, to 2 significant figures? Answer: -0.77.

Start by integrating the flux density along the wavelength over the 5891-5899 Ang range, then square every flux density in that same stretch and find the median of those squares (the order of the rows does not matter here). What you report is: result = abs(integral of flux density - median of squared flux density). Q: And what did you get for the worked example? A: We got 16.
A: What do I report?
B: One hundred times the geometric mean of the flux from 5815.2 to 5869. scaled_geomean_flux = 421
